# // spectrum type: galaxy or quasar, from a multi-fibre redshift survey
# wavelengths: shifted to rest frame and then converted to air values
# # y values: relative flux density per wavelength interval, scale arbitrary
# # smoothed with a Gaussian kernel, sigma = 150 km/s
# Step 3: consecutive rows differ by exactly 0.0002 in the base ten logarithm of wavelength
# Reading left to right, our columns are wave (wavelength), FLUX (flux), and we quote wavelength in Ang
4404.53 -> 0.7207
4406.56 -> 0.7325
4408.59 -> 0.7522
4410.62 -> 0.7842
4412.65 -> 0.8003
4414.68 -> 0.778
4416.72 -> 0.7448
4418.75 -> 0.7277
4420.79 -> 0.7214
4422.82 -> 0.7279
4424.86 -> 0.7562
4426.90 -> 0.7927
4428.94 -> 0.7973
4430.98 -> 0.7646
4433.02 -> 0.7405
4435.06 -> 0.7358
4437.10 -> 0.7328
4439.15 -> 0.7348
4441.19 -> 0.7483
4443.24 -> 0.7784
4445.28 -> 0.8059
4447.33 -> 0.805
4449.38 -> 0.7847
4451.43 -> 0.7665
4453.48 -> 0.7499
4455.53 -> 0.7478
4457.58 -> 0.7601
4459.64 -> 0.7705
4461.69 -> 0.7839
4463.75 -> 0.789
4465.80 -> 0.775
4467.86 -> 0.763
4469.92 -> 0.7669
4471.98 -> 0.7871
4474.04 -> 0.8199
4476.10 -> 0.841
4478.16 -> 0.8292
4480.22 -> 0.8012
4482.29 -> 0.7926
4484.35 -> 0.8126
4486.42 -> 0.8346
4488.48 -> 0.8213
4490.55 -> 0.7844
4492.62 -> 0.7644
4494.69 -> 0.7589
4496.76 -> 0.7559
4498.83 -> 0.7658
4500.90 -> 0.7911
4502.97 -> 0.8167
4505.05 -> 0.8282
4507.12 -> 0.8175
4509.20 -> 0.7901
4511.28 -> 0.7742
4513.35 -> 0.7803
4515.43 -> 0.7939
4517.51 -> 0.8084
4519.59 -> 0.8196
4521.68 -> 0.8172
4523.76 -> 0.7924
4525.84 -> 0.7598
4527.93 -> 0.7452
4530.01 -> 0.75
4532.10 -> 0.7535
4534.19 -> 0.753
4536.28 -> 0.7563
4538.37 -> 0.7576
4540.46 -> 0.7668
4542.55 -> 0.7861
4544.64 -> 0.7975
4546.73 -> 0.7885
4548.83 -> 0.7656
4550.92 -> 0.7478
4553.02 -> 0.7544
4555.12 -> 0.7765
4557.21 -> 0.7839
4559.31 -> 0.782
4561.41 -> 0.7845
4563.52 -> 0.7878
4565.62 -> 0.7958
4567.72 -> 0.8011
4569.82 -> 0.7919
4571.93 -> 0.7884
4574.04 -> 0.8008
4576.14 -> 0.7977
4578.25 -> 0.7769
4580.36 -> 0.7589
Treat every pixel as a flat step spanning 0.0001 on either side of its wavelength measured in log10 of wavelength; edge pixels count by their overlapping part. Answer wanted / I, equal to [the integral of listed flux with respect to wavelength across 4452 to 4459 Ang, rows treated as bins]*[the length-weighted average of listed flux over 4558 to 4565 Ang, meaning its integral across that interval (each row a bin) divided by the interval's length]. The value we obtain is 4.14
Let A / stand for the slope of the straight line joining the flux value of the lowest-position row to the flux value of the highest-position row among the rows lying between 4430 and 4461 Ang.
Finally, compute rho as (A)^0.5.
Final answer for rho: 0.014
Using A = 0.0002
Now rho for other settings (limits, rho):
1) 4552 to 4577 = 0.043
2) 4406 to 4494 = 0.019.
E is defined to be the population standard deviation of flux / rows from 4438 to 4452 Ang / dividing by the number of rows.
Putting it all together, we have 0.025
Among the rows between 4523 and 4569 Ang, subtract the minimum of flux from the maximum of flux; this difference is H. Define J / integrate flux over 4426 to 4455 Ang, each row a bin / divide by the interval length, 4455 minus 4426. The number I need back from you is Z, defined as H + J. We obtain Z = 0.823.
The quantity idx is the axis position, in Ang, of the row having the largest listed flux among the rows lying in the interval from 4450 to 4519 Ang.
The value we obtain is 4476.10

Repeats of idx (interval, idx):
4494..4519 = 4505.05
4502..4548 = 4505.05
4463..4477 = 4476.10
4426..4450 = 4445.28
